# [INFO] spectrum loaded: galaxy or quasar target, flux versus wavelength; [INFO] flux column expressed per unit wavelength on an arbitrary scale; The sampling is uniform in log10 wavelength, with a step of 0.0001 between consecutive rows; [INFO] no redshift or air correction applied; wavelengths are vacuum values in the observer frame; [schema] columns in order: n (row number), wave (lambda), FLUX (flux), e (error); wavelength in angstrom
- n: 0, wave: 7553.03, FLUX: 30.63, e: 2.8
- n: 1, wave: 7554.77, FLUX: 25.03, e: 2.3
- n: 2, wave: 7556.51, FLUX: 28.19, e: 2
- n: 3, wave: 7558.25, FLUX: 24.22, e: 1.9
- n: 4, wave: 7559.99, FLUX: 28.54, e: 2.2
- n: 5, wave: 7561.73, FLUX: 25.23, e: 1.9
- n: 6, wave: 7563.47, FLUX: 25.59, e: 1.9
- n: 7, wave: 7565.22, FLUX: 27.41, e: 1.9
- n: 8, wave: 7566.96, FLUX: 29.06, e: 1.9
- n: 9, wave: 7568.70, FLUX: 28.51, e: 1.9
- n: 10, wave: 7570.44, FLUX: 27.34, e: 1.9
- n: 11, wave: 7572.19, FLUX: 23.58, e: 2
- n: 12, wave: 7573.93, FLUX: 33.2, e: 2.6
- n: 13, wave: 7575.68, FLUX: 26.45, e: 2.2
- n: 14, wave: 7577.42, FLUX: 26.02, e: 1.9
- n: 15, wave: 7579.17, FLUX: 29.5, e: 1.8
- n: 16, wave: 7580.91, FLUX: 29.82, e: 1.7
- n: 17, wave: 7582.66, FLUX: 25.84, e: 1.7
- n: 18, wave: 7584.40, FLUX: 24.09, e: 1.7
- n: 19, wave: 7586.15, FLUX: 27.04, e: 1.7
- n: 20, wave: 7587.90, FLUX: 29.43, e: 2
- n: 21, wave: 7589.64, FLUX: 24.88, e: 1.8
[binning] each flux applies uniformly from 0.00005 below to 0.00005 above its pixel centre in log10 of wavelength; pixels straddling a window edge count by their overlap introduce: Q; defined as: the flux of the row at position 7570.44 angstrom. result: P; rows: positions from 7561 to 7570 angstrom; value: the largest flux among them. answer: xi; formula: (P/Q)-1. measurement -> 0.06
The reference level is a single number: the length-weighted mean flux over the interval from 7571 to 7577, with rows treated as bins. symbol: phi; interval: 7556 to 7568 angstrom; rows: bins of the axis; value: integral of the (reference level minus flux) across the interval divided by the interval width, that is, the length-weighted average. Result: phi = 0.70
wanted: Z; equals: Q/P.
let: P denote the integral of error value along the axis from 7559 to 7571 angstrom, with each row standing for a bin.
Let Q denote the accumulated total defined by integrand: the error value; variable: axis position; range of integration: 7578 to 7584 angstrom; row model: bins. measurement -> 0.4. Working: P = 23.3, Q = 10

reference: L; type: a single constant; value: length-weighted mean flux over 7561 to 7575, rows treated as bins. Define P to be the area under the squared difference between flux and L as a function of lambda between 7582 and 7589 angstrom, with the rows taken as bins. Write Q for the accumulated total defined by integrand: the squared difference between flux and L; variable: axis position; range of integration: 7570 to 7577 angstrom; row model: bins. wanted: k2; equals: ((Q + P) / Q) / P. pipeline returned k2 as 0.042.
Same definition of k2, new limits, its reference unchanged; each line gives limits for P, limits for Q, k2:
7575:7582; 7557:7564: 0.073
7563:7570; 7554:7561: 0.122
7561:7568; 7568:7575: 0.065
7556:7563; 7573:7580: 0.046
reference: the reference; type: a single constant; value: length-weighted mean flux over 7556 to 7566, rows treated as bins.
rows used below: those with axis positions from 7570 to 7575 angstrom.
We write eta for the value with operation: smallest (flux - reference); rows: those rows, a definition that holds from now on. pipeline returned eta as -2.9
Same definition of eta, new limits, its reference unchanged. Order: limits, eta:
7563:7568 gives -0.9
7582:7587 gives -2.4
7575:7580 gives -0.4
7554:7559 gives -2.2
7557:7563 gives -2.2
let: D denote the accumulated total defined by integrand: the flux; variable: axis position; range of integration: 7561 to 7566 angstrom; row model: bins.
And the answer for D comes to 130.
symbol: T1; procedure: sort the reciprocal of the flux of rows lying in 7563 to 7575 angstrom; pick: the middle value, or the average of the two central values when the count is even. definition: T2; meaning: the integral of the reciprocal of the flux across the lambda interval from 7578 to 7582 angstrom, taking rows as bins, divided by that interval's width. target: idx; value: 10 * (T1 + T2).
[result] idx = 0.708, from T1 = 0.0365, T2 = 0.0343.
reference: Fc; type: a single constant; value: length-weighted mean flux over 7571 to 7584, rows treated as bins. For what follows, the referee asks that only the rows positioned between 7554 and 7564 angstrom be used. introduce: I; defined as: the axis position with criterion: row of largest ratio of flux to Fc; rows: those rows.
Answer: 7559.99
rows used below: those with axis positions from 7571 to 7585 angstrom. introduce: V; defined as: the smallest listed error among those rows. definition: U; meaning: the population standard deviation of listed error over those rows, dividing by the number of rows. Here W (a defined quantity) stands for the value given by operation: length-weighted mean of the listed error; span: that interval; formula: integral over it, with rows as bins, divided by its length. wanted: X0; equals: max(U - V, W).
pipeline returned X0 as 1.95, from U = 0.30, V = 1.70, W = 1.953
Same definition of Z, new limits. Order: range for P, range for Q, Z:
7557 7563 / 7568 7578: 1.7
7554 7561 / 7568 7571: 0.4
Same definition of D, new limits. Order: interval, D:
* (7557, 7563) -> 157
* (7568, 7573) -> 132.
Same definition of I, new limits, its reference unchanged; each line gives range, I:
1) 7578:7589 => 7580.91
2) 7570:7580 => 7573.93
